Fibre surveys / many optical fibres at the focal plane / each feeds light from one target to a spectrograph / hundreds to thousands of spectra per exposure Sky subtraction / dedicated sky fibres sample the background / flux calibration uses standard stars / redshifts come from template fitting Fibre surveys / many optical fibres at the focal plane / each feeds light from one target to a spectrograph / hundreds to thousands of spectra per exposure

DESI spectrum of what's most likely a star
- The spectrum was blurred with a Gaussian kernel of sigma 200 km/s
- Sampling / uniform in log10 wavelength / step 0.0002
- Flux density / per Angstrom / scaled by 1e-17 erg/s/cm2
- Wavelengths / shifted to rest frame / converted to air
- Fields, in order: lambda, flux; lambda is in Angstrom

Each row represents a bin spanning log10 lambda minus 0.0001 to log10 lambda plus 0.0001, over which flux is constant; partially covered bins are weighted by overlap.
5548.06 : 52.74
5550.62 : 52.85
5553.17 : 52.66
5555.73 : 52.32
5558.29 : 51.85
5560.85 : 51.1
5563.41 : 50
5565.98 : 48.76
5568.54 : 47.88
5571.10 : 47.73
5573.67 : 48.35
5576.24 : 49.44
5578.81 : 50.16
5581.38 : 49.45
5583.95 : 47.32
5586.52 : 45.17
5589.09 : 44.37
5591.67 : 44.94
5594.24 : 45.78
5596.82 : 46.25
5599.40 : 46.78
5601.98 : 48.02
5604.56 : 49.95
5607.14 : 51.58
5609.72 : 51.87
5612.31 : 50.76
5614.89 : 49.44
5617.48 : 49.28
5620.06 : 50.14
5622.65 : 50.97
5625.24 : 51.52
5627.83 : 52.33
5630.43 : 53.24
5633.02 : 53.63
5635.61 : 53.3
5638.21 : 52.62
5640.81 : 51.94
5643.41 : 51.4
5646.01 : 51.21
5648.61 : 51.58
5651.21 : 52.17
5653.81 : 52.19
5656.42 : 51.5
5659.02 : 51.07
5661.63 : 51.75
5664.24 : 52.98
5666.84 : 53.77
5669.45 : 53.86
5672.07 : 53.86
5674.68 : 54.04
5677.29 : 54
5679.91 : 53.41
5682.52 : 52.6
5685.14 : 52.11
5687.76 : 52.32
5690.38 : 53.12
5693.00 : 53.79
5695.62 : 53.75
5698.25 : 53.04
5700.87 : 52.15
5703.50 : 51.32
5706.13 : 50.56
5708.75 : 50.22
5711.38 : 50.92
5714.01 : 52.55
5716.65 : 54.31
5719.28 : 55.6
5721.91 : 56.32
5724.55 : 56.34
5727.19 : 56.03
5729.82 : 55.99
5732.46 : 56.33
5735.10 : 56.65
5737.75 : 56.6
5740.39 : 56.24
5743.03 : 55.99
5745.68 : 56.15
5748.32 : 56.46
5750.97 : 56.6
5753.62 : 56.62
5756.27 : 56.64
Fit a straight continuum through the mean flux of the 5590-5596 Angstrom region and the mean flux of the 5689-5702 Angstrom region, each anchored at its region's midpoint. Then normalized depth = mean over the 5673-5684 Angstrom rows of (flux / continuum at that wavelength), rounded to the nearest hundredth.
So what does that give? 1.03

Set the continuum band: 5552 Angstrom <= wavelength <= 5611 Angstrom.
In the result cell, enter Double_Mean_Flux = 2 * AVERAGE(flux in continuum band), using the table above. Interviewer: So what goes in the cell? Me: 98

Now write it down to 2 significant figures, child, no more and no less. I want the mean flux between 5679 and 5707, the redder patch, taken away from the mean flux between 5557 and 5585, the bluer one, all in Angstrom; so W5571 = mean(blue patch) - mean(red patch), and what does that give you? -3.3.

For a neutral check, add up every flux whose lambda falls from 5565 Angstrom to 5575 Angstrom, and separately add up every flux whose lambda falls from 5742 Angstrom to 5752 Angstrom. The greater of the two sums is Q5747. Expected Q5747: 225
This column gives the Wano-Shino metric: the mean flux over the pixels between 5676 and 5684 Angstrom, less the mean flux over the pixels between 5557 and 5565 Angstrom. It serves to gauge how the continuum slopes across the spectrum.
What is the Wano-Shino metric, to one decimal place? 2.4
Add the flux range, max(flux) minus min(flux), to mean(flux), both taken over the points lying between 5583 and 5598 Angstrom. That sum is 49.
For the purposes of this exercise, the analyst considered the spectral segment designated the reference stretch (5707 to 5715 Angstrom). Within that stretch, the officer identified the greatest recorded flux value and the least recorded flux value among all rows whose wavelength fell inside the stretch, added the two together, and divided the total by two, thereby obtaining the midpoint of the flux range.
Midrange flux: 51.4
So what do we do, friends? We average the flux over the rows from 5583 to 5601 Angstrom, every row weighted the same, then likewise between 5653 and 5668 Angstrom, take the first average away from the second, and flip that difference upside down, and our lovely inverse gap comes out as 0.16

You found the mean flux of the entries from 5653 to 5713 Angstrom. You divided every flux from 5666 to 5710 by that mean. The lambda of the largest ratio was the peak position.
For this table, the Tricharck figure 5674.68 Angstrom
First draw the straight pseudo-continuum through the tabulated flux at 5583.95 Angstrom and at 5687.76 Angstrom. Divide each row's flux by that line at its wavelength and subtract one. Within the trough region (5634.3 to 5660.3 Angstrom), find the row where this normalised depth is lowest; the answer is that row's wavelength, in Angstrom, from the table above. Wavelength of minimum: 5659.02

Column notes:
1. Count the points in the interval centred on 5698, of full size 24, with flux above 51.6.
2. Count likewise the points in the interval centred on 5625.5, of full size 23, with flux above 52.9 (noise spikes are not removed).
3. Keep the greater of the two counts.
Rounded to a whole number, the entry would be 6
